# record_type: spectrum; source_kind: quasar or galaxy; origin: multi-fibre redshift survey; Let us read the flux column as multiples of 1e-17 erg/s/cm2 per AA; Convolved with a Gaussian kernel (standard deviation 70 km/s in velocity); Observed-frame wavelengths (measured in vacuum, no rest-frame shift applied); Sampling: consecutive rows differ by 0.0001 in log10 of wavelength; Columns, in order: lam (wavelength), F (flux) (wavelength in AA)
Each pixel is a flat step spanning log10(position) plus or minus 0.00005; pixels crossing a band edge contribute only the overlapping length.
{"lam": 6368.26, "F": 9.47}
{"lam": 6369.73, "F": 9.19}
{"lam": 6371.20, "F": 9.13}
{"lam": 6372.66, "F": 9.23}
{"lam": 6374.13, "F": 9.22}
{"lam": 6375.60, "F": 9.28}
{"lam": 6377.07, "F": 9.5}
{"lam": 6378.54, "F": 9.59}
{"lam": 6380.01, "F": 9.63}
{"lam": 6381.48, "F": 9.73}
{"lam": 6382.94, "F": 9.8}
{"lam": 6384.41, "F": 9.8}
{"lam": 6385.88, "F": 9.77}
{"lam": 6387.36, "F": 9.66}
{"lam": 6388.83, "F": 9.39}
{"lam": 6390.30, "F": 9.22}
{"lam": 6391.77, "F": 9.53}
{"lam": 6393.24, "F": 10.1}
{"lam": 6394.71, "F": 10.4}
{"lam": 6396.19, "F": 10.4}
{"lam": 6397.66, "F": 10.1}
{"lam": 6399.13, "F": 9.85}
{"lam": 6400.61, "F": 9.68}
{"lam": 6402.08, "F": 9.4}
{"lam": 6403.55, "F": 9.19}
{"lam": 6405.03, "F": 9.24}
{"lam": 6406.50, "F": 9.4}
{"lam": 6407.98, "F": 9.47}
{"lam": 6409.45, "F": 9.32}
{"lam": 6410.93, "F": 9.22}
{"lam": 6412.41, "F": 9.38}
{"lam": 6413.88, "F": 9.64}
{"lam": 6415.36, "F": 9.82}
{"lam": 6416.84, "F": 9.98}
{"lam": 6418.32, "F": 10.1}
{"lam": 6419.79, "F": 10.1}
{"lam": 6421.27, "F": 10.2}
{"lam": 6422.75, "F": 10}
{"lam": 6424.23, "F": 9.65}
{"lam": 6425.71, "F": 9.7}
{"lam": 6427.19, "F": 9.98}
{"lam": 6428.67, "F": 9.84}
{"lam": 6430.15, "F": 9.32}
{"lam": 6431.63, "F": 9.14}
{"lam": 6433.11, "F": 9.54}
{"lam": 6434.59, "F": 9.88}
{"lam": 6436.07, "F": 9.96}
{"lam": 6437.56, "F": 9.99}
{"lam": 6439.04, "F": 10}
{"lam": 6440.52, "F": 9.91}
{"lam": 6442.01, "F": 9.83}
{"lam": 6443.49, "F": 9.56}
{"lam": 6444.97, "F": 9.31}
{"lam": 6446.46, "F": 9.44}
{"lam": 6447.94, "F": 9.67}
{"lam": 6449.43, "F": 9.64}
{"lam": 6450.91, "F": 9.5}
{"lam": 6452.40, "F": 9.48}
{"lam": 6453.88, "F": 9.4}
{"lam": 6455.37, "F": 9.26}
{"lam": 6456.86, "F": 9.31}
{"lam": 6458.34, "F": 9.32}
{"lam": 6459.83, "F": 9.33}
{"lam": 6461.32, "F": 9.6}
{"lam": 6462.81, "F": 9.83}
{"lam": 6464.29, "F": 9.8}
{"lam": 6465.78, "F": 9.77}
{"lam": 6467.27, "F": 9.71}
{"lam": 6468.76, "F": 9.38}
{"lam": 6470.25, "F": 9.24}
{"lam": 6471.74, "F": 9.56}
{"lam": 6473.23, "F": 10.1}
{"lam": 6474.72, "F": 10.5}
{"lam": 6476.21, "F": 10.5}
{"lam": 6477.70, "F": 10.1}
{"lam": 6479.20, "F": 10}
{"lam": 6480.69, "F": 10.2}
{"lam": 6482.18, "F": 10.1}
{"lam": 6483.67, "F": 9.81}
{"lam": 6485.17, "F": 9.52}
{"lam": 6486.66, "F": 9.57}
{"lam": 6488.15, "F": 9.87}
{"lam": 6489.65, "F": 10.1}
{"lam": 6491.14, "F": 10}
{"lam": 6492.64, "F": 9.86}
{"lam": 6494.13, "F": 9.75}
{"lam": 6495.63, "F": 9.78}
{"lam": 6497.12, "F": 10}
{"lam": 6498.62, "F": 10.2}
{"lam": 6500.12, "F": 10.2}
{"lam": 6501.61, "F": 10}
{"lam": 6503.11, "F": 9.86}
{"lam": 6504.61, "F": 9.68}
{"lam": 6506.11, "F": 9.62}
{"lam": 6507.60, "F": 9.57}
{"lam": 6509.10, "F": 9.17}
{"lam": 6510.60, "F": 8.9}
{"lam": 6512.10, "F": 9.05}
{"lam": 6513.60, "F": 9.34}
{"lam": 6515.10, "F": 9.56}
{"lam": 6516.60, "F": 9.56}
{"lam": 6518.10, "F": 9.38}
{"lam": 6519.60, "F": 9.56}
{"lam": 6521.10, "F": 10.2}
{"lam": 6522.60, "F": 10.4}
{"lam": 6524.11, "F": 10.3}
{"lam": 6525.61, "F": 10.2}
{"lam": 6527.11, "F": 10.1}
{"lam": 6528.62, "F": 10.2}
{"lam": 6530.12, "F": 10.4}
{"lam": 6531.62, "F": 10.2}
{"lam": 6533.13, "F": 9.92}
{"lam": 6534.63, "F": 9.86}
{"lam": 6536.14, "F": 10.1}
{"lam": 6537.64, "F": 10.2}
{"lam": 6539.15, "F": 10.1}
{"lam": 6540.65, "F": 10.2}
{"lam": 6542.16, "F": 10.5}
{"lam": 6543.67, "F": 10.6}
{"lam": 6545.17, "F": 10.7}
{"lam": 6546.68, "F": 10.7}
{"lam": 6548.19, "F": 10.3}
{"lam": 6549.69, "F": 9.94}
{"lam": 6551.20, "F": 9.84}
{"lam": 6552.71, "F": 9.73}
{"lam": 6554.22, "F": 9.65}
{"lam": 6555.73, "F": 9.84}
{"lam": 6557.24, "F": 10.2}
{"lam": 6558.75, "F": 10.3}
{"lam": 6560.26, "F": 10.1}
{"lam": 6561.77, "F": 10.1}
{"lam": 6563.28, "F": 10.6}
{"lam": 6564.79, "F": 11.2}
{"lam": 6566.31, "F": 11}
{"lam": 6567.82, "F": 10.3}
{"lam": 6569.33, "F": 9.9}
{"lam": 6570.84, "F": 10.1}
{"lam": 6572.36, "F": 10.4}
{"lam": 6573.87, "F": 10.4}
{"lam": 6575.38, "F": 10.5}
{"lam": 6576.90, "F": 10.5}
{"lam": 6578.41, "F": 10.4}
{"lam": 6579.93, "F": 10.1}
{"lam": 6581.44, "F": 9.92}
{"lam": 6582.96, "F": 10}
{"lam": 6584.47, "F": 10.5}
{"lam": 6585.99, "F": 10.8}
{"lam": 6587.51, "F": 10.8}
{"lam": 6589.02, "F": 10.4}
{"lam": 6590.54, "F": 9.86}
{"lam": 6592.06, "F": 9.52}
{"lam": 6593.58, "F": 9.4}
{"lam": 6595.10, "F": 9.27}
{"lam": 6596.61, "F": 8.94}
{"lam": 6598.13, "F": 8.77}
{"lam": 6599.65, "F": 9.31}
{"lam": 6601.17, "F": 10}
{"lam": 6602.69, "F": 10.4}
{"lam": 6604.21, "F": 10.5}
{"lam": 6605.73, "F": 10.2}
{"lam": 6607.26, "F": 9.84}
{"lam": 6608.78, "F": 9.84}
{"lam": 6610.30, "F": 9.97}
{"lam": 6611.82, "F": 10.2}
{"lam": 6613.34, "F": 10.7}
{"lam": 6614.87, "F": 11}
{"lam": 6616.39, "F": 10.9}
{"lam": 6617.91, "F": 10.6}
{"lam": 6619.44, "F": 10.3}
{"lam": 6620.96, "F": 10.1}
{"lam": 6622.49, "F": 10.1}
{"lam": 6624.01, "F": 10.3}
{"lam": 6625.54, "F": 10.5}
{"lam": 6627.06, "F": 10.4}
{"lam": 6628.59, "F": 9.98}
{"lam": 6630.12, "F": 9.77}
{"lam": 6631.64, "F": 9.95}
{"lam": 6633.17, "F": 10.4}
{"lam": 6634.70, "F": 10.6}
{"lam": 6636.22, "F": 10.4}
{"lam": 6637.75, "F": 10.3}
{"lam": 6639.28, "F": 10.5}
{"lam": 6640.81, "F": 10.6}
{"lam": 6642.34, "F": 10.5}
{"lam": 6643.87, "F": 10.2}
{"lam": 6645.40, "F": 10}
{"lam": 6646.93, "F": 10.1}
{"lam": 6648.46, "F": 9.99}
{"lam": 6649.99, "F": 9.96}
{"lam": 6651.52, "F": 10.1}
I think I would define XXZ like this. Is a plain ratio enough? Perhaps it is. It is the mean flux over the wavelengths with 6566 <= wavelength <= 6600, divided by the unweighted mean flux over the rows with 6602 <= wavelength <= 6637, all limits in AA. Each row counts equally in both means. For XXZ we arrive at 0.975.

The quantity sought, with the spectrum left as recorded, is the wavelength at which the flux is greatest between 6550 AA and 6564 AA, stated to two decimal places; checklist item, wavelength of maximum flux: 6563.28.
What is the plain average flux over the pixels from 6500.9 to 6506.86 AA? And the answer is 9.8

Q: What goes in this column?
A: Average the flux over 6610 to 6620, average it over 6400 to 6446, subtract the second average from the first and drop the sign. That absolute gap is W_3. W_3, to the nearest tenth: 0.9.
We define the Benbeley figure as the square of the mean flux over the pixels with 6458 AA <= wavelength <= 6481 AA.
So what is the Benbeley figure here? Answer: 96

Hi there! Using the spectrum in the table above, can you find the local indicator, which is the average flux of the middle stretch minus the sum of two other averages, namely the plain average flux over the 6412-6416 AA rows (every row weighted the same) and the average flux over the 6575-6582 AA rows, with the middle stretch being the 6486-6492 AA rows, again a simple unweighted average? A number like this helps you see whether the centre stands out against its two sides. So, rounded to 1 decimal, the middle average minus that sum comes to -10.0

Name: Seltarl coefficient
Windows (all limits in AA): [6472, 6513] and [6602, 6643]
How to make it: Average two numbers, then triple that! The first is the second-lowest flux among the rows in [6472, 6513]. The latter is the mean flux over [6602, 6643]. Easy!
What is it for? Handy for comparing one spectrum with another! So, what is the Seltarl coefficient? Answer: 29.1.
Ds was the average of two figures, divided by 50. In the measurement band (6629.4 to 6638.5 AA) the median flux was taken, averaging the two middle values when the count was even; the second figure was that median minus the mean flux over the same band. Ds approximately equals 0.105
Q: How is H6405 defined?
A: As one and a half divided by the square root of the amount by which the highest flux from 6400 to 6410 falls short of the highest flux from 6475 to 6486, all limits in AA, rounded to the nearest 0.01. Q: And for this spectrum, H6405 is 1.66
